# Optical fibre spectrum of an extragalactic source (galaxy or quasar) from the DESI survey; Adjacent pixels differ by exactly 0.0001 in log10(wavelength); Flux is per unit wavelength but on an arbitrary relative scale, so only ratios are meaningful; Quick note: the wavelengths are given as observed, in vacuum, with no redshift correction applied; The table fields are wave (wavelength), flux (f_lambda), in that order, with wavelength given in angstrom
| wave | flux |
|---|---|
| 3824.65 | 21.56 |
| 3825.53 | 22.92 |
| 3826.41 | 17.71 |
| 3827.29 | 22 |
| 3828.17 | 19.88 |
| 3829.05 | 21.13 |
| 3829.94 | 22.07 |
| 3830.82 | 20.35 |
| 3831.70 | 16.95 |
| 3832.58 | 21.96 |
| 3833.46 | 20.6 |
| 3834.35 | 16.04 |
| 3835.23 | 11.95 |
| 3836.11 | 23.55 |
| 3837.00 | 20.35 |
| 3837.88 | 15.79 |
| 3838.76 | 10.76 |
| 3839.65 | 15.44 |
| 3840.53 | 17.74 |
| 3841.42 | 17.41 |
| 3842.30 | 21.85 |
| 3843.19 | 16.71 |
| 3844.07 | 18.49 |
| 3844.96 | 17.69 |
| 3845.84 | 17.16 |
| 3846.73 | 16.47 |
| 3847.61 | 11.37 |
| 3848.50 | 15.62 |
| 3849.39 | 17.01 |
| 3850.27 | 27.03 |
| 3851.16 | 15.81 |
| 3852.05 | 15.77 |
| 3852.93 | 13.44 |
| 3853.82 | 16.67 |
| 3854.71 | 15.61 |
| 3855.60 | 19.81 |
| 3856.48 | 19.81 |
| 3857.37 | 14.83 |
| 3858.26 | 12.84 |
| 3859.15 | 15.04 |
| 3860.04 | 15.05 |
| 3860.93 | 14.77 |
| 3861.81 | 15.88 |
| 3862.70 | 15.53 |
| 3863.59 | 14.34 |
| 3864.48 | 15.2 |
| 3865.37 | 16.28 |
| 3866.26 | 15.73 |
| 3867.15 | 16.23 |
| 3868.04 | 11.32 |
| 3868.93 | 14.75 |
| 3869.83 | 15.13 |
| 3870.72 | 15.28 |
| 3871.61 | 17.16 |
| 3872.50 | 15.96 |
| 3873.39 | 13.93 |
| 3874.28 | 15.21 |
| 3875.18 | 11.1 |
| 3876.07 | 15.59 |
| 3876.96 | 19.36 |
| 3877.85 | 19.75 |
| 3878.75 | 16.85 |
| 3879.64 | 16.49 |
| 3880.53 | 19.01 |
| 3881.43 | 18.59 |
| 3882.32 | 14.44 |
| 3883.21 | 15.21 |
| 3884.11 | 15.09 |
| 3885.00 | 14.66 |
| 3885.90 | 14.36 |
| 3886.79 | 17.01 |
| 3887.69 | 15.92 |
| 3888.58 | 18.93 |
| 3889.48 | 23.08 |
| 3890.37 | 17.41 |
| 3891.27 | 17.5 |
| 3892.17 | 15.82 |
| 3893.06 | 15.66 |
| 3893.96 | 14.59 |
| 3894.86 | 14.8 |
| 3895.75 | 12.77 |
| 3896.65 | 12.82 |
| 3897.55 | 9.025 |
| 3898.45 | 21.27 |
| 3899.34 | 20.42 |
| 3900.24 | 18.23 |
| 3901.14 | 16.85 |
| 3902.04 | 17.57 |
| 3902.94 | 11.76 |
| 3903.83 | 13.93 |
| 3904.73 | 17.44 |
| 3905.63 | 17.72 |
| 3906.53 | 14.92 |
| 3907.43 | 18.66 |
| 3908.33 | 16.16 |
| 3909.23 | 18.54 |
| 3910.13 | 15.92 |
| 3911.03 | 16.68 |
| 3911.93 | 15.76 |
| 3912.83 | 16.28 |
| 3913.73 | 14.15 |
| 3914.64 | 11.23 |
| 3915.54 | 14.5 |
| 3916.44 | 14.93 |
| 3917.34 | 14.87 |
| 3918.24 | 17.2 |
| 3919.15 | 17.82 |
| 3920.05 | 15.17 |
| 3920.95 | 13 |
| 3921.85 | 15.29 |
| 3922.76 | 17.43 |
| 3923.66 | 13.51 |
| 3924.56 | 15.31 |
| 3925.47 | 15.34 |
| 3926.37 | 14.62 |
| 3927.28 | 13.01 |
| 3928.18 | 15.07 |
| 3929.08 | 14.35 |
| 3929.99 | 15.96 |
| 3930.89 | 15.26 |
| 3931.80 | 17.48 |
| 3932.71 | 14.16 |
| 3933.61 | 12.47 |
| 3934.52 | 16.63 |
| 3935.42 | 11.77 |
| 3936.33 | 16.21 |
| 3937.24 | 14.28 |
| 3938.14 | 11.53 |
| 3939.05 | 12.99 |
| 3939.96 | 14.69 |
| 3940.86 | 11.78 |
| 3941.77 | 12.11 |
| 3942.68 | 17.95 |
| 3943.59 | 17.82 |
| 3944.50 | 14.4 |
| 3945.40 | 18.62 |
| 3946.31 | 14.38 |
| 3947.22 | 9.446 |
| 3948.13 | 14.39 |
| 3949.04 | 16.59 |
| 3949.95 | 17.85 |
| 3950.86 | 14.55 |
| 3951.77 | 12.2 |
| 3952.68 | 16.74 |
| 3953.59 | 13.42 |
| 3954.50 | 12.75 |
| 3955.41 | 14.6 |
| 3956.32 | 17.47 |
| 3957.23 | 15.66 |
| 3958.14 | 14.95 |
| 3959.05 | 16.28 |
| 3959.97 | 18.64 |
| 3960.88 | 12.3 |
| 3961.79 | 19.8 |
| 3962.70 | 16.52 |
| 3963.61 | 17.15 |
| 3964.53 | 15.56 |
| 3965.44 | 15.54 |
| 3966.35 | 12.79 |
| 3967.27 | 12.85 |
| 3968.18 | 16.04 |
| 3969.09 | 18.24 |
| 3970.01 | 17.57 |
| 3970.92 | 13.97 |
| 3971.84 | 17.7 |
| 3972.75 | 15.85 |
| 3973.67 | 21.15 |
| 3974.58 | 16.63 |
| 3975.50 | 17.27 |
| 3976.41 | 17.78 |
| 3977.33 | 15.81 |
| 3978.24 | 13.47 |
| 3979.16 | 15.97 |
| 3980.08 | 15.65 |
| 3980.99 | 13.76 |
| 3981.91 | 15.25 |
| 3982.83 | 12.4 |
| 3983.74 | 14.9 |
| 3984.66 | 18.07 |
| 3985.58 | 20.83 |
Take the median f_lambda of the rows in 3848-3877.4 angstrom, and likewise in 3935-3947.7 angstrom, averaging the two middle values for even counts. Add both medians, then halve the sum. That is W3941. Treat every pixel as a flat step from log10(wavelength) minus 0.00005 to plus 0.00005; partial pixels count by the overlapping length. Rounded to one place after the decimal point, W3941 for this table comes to 15.0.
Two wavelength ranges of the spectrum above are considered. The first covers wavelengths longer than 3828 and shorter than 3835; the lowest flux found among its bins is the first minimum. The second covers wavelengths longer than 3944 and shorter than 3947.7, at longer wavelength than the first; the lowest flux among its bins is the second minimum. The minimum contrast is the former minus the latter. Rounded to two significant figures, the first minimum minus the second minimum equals 6.6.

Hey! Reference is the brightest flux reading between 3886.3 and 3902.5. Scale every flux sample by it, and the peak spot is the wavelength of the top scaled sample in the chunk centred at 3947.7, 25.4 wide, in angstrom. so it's 3959.97 angstrom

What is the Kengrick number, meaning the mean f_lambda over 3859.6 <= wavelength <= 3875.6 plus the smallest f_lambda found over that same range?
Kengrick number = 26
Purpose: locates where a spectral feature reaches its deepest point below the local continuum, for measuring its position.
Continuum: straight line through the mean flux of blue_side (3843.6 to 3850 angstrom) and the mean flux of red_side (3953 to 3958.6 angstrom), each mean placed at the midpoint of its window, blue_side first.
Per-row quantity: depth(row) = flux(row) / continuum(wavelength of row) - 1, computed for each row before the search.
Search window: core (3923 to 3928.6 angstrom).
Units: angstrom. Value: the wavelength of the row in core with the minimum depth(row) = 3927.28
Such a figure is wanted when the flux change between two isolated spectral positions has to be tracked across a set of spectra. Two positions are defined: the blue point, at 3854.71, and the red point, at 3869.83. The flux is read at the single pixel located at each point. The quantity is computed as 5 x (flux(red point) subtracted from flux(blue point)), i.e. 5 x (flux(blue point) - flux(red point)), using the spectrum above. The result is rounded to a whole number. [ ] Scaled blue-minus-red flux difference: 2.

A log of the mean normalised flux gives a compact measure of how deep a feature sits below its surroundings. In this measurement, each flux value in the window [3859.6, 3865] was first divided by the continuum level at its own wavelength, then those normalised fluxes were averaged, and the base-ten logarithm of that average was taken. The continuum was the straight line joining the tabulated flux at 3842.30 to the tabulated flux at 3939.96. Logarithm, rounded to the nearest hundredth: -0.13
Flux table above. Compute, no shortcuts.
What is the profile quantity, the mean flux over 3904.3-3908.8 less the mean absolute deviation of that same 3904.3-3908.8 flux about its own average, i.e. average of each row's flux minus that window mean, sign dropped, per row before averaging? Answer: 15.8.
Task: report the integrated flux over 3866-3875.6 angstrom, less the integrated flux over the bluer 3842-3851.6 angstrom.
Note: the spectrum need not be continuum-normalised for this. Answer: -28.7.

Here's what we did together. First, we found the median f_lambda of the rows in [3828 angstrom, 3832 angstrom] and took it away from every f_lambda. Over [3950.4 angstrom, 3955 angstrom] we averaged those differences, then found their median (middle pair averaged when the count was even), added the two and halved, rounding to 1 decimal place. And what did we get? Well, -6.7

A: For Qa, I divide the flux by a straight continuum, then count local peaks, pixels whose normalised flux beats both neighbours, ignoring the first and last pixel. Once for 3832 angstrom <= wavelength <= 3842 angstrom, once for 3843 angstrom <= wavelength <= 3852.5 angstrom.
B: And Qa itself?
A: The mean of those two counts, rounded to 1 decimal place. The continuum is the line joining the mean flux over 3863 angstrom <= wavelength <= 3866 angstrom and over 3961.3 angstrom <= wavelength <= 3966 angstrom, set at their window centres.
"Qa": 2.0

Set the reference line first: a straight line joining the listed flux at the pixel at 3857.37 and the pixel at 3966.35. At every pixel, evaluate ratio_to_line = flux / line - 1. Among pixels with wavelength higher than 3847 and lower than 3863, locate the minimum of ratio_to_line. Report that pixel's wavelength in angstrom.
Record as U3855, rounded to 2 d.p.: 3847.61 angstrom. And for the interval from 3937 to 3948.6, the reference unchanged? 3947.22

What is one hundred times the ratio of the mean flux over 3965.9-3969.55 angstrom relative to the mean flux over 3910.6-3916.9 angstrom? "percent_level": 101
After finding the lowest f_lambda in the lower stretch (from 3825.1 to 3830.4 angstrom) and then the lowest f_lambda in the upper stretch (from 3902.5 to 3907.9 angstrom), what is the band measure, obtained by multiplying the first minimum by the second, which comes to 208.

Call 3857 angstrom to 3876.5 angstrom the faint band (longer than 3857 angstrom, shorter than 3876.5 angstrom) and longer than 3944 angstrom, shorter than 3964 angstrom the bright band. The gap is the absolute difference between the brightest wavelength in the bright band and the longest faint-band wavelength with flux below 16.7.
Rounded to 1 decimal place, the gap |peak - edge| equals 85.7 angstrom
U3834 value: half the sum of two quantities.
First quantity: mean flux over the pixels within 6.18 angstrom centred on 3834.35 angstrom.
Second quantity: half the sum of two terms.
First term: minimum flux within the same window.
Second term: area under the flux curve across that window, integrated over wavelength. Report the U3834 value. 41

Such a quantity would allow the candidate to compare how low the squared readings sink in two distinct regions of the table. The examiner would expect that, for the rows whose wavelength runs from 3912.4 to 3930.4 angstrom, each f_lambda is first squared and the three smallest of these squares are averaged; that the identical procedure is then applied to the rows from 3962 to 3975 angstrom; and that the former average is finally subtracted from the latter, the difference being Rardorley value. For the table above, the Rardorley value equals 20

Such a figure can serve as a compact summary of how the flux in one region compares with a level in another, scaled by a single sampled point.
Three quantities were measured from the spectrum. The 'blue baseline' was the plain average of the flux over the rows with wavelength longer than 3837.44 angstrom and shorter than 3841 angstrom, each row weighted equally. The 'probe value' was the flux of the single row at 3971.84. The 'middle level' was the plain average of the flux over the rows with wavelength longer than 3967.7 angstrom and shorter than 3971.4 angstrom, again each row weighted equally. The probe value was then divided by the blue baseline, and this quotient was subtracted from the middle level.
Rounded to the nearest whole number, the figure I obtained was 15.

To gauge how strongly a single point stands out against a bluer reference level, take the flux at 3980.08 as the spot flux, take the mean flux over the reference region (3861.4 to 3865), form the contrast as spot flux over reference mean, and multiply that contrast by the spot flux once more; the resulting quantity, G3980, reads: 16.1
